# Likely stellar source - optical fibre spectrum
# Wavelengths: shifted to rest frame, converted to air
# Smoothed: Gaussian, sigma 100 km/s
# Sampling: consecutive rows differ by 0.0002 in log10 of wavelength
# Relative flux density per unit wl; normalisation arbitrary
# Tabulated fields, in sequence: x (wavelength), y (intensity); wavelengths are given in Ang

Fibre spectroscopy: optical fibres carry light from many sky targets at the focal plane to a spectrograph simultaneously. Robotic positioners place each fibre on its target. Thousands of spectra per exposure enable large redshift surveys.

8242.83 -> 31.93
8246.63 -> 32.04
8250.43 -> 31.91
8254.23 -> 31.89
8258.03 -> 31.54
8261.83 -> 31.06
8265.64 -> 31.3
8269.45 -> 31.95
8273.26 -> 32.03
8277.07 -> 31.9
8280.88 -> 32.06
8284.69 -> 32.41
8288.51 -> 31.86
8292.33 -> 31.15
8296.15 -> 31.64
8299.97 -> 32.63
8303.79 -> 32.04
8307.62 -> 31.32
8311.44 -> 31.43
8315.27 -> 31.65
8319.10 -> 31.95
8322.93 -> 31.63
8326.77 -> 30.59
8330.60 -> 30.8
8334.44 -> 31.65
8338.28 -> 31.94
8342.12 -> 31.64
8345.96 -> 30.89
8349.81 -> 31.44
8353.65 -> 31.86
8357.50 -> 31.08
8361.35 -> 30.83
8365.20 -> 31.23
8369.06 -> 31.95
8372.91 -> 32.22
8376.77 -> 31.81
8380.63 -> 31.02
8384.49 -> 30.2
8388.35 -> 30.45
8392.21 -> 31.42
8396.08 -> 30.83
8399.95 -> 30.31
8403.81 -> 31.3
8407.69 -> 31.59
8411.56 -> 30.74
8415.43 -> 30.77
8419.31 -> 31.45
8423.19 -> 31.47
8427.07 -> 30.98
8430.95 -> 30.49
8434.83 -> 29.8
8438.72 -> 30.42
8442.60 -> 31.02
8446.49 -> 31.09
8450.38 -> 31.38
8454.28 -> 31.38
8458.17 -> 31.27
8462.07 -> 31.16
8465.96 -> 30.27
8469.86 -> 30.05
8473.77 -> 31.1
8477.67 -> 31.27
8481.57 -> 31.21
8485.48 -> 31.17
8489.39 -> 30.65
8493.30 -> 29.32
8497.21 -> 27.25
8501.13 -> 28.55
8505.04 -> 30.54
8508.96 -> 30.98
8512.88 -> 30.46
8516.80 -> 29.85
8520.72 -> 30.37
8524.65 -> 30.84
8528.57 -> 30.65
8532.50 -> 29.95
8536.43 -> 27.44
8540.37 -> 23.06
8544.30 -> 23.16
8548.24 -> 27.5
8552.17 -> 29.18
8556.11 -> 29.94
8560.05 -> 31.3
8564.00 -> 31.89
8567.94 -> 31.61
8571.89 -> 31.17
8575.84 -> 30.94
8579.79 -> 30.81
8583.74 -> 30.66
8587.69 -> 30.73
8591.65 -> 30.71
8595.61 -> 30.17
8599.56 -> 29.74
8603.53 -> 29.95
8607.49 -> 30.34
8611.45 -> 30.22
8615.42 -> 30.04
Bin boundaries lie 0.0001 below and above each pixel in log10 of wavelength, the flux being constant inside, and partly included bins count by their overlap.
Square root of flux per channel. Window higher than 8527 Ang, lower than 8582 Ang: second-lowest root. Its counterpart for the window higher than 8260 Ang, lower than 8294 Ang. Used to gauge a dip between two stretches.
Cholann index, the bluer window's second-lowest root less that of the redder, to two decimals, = 0.77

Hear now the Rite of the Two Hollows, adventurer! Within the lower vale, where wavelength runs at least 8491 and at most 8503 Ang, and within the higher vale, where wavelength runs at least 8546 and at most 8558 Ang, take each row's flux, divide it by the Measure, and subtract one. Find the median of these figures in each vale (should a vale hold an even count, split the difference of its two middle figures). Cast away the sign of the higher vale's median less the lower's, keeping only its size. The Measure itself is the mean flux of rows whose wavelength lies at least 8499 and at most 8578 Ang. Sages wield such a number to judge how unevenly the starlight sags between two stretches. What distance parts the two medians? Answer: 0.02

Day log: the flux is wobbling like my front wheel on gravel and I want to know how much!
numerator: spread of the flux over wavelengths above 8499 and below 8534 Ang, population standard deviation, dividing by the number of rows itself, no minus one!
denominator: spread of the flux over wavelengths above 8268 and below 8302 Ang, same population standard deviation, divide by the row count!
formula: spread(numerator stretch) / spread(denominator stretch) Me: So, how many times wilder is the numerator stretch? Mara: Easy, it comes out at 1.7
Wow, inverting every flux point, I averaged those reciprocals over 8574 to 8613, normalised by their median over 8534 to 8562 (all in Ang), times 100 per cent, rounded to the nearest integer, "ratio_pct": 90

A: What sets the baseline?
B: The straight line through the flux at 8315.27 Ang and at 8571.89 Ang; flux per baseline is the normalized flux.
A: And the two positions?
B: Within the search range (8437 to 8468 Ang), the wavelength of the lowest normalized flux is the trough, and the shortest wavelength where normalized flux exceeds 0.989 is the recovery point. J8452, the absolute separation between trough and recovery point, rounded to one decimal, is 19.5 Ang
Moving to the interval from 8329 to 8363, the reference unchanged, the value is 3.8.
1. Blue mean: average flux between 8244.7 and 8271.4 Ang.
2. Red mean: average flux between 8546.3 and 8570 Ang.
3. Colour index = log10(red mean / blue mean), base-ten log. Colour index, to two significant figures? -0.020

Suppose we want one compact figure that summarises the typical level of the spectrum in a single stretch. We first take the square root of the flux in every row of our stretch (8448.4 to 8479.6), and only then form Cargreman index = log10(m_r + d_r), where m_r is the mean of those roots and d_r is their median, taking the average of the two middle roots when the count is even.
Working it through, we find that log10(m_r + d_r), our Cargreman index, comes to 1.047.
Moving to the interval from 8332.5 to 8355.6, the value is 1.051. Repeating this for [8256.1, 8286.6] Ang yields 1.053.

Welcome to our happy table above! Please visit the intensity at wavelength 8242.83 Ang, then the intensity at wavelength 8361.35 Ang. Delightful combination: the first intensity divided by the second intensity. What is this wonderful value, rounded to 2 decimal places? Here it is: 1.04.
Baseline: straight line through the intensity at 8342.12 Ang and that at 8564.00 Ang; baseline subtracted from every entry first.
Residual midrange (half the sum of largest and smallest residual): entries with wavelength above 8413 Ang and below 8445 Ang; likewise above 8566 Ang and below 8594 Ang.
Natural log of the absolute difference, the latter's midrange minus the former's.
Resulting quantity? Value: -1.1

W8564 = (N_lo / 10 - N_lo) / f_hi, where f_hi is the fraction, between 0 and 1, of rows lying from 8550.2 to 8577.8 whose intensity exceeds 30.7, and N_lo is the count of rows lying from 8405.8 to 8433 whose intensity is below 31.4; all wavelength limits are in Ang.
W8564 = -5.0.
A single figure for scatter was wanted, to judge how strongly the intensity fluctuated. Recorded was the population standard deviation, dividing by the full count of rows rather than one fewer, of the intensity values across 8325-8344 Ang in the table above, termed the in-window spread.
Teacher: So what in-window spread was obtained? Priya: 0.53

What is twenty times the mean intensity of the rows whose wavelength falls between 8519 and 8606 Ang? 593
